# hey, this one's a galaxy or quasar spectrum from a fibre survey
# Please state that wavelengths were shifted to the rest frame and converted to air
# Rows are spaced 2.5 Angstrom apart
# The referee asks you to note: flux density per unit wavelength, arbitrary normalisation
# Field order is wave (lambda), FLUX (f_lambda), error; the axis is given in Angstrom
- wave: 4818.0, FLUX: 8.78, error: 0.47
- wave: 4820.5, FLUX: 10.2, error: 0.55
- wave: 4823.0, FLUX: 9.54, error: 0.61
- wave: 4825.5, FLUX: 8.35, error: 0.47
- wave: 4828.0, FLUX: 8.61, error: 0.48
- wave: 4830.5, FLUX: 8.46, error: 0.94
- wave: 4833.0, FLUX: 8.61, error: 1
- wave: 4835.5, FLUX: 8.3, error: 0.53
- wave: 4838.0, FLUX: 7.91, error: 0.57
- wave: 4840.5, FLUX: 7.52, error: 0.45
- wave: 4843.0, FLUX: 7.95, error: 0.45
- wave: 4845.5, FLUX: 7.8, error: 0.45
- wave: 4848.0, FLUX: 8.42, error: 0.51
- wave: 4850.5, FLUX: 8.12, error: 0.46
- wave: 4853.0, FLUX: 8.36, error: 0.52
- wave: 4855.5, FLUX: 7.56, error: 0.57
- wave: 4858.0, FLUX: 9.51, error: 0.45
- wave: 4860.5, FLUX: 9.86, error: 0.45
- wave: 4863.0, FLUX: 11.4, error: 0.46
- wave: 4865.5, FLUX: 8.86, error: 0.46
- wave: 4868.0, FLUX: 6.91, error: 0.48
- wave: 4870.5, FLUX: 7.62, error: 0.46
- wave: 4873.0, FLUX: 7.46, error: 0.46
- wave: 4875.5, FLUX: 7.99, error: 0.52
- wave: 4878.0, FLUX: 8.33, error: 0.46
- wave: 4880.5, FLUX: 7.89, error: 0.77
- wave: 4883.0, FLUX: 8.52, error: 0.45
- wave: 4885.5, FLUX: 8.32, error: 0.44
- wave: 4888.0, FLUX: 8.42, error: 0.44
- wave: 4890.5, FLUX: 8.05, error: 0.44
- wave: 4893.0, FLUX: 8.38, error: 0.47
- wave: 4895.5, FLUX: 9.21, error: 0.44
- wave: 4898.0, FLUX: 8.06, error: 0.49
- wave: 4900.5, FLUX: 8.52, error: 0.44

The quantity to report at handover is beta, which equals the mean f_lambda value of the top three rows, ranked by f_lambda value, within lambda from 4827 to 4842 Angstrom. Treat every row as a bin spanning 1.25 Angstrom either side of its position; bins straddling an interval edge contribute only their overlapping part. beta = 8.6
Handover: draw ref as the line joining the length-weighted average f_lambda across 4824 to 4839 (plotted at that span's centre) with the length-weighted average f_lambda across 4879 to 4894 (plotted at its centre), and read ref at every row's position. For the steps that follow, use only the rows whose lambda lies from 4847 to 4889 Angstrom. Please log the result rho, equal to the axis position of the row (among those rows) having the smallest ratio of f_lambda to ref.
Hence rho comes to 4868.0 Angstrom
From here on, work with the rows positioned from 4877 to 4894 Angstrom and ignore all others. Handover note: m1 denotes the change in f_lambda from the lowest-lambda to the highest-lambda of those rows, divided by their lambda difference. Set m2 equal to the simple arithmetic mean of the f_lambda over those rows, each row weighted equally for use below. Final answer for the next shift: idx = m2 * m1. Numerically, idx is 0.0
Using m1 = 0.00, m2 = 8.27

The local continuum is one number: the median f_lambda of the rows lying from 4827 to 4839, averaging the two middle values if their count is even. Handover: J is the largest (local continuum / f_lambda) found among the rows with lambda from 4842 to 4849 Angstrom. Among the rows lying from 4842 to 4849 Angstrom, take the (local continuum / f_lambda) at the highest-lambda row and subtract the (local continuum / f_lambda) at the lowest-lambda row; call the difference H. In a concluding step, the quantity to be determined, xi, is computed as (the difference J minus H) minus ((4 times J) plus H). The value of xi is -3.14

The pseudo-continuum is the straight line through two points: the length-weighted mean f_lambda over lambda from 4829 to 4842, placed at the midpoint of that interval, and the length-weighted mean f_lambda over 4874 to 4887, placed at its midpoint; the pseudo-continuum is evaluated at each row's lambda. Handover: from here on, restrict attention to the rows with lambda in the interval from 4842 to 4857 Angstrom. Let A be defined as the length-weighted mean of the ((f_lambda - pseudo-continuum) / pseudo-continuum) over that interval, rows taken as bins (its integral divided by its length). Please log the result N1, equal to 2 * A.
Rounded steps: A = -0.01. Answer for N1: -0.03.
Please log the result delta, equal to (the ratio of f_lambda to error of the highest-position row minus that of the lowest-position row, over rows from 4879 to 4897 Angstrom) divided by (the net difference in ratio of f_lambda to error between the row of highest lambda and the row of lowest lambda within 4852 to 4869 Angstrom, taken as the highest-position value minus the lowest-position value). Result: -6.4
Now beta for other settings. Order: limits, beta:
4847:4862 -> 9.3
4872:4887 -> 8.4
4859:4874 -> 10.0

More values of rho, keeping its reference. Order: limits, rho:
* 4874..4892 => 4880.5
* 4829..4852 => 4840.5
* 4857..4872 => 4868.0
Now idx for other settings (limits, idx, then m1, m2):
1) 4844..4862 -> 1.2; 0.14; 8.52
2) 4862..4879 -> -1.7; -0.20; 8.37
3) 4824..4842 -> -0.5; -0.06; 8.25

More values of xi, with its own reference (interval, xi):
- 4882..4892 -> -3.27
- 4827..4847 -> -3.58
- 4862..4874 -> -4.46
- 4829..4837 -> -3.10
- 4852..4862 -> -3.05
